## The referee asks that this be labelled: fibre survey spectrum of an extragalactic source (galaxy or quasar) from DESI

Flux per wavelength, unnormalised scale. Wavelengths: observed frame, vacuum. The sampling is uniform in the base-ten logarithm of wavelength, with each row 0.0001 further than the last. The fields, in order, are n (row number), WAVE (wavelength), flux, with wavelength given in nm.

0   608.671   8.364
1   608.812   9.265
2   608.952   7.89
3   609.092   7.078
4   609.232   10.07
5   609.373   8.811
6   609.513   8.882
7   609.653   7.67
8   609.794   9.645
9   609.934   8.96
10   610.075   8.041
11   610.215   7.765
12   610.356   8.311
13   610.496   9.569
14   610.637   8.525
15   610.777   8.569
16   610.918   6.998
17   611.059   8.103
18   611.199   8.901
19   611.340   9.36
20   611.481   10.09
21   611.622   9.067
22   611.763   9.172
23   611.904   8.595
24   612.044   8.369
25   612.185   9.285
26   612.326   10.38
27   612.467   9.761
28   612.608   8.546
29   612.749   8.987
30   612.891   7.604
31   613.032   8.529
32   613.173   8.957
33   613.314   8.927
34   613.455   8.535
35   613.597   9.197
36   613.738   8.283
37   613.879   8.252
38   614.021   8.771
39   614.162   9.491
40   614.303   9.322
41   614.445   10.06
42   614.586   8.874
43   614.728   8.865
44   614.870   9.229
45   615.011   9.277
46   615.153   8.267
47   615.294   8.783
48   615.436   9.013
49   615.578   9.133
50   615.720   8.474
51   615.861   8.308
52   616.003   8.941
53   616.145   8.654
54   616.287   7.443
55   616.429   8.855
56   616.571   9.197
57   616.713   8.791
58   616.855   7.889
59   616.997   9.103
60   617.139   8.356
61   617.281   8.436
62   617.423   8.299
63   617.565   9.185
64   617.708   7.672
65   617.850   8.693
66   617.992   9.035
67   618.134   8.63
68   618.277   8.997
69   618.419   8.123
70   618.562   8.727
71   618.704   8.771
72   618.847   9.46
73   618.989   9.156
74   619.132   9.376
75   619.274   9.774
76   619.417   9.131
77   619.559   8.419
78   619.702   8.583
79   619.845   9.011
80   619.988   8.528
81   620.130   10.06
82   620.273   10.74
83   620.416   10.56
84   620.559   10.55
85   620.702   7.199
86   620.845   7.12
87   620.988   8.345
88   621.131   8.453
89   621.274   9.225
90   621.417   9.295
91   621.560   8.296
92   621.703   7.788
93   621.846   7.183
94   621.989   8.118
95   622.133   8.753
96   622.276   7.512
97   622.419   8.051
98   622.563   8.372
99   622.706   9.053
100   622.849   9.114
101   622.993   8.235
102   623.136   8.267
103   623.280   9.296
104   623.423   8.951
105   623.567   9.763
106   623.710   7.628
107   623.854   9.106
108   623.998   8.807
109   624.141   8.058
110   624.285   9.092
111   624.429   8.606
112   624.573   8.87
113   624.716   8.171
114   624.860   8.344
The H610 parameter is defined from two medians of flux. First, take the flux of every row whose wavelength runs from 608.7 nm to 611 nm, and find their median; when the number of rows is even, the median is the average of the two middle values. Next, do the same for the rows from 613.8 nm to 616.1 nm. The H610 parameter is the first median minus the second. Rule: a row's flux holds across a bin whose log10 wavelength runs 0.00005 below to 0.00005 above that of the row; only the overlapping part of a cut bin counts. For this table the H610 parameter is -0.4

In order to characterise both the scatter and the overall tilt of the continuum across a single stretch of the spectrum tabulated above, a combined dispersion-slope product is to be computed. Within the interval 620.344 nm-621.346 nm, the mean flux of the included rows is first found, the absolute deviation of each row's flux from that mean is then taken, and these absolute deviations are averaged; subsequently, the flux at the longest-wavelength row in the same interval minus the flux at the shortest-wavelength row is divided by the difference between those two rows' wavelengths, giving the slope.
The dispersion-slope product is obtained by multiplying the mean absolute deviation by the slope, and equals -1.8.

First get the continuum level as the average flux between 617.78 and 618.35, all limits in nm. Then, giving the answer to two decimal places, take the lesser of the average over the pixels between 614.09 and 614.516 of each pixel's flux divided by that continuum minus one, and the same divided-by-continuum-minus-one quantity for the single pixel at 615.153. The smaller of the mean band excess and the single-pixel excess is -0.06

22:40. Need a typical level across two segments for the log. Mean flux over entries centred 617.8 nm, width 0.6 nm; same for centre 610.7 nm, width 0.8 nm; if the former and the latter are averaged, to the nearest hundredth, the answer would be 8.50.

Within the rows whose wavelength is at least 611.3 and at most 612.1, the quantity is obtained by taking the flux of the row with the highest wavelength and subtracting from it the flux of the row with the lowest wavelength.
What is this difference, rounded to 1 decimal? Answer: -1.0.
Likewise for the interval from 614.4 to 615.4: -1.3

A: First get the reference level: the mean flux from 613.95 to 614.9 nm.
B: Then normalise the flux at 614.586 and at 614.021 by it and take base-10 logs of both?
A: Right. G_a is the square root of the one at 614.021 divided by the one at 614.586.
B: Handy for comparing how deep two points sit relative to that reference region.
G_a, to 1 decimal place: 1.1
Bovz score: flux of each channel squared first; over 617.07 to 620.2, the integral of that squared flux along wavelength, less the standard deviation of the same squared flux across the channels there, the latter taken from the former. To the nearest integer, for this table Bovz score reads 236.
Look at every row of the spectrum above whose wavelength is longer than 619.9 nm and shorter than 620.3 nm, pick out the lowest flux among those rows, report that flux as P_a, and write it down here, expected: 8.528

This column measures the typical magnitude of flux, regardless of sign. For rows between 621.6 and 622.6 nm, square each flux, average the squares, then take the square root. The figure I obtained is 7.98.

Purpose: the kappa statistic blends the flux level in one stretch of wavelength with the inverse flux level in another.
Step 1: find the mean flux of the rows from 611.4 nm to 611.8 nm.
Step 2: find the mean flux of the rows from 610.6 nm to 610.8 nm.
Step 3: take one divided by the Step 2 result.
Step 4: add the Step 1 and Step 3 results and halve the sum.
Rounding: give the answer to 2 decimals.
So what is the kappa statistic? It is 4.78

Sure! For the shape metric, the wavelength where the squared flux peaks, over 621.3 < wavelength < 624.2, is 623.567 nm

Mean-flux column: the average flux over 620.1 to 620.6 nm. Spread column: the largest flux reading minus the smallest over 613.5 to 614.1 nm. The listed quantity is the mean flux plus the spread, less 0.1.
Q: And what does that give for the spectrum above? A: 11.3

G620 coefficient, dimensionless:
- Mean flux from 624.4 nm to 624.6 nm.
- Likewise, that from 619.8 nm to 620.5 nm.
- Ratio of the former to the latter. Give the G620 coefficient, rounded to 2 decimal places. 0.89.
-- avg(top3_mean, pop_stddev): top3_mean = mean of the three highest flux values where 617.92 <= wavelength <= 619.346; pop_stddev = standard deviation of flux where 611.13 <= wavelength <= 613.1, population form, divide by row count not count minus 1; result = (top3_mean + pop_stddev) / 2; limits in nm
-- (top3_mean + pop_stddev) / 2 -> 5.1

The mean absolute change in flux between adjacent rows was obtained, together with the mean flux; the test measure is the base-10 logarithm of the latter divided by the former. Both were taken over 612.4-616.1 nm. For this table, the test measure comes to 1.21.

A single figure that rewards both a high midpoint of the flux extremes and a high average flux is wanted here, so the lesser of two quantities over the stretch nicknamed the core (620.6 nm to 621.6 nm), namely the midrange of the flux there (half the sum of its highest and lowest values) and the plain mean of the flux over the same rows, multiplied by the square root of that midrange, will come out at 23.5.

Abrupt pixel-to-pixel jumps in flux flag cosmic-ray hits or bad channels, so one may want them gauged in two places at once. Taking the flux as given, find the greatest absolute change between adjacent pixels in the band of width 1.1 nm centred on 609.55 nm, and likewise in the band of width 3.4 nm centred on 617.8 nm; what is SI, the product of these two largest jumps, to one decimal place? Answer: 4.5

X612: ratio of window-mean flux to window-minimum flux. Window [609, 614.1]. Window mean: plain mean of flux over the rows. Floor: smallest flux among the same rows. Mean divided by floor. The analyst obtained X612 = 1.25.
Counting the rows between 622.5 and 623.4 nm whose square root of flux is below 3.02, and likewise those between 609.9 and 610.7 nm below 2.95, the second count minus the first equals -1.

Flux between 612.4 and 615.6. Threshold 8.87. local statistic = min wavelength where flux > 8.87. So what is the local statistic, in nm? 612.467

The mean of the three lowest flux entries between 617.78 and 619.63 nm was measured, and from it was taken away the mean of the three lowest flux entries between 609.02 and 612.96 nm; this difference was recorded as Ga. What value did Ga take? 1.2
